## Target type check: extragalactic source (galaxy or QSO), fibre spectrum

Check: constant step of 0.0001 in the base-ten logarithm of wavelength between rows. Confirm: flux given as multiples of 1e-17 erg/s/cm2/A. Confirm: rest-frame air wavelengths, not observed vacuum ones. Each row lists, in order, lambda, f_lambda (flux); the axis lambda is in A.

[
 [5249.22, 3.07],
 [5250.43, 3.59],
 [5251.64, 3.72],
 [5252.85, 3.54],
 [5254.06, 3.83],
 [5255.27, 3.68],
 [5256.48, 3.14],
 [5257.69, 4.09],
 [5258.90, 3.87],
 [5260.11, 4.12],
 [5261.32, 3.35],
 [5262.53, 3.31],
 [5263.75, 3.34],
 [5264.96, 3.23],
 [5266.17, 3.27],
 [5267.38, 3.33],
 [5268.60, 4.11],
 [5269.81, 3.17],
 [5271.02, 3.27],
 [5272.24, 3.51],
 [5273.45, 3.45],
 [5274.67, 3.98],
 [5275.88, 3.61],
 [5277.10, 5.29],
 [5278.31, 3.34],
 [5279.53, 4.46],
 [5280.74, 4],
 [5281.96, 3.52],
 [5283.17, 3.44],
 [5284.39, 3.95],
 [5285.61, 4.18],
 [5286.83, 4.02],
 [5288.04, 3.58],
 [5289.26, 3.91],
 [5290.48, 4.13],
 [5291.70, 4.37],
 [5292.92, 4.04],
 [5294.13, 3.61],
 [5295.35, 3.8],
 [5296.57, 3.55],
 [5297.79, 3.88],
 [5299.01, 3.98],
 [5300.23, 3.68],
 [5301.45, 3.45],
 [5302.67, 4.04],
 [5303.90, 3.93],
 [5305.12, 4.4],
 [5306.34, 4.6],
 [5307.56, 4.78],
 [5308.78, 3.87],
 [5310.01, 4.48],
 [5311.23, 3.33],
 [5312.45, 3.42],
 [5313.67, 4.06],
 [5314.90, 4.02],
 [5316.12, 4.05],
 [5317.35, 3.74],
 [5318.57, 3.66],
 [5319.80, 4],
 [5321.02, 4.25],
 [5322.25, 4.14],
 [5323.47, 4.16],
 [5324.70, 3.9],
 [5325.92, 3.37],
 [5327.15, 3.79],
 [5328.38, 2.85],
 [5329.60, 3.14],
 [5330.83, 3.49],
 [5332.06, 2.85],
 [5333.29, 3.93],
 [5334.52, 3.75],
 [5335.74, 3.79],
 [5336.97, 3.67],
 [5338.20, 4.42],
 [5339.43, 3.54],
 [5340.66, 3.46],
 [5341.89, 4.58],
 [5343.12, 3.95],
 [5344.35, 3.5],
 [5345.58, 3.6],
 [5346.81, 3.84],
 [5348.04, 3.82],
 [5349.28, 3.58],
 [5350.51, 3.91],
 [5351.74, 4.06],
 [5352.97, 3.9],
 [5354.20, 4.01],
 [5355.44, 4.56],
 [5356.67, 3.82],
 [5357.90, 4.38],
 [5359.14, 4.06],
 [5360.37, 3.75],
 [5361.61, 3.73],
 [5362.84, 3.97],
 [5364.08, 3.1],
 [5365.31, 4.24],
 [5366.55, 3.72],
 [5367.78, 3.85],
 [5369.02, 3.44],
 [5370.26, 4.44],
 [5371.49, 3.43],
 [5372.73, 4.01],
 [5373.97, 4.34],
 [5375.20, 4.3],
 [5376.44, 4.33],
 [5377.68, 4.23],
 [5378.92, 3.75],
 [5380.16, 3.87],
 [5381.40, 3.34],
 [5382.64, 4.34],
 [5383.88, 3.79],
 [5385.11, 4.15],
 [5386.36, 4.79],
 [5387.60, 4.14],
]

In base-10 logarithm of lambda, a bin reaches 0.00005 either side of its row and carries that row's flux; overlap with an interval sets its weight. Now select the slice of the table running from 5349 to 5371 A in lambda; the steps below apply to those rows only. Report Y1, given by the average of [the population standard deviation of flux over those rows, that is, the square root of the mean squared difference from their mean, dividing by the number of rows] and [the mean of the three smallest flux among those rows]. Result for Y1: 1.86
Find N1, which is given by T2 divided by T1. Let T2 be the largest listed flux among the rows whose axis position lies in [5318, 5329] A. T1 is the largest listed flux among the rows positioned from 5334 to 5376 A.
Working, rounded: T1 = 4.58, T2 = 4.25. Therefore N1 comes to 0.93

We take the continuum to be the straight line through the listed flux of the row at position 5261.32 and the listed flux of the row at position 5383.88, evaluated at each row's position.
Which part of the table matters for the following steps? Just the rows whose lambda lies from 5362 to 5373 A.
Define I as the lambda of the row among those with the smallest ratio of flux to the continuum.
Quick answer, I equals 5364.08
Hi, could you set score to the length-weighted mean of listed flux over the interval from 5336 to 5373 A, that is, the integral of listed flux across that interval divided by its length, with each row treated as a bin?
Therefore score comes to 3.88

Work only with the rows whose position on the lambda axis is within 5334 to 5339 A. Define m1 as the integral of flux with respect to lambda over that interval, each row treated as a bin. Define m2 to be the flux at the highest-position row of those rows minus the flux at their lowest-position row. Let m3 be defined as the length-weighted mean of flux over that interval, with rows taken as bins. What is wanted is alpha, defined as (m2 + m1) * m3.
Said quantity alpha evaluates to 79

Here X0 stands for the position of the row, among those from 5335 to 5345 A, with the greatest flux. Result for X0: 5341.89 A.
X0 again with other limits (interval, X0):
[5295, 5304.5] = 5302.67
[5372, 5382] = 5373.97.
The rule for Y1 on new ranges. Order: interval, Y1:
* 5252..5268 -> 1.77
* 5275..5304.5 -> 1.91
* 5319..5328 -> 1.98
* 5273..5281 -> 2.05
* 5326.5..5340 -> 1.70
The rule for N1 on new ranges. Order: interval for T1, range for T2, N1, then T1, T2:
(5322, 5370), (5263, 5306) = 1.16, 4.58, 5.29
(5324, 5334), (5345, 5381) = 1.16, 3.93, 4.56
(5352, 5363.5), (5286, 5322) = 1.05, 4.56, 4.78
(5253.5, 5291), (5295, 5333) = 0.90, 5.29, 4.78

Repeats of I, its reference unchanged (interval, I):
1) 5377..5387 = 5381.40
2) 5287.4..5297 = 5296.57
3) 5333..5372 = 5364.08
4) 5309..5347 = 5332.06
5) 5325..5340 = 5332.06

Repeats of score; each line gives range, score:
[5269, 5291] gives 3.82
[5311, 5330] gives 3.76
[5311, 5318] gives 3.79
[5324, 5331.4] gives 3.43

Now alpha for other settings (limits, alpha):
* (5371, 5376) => 85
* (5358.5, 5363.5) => 74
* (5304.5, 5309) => 87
